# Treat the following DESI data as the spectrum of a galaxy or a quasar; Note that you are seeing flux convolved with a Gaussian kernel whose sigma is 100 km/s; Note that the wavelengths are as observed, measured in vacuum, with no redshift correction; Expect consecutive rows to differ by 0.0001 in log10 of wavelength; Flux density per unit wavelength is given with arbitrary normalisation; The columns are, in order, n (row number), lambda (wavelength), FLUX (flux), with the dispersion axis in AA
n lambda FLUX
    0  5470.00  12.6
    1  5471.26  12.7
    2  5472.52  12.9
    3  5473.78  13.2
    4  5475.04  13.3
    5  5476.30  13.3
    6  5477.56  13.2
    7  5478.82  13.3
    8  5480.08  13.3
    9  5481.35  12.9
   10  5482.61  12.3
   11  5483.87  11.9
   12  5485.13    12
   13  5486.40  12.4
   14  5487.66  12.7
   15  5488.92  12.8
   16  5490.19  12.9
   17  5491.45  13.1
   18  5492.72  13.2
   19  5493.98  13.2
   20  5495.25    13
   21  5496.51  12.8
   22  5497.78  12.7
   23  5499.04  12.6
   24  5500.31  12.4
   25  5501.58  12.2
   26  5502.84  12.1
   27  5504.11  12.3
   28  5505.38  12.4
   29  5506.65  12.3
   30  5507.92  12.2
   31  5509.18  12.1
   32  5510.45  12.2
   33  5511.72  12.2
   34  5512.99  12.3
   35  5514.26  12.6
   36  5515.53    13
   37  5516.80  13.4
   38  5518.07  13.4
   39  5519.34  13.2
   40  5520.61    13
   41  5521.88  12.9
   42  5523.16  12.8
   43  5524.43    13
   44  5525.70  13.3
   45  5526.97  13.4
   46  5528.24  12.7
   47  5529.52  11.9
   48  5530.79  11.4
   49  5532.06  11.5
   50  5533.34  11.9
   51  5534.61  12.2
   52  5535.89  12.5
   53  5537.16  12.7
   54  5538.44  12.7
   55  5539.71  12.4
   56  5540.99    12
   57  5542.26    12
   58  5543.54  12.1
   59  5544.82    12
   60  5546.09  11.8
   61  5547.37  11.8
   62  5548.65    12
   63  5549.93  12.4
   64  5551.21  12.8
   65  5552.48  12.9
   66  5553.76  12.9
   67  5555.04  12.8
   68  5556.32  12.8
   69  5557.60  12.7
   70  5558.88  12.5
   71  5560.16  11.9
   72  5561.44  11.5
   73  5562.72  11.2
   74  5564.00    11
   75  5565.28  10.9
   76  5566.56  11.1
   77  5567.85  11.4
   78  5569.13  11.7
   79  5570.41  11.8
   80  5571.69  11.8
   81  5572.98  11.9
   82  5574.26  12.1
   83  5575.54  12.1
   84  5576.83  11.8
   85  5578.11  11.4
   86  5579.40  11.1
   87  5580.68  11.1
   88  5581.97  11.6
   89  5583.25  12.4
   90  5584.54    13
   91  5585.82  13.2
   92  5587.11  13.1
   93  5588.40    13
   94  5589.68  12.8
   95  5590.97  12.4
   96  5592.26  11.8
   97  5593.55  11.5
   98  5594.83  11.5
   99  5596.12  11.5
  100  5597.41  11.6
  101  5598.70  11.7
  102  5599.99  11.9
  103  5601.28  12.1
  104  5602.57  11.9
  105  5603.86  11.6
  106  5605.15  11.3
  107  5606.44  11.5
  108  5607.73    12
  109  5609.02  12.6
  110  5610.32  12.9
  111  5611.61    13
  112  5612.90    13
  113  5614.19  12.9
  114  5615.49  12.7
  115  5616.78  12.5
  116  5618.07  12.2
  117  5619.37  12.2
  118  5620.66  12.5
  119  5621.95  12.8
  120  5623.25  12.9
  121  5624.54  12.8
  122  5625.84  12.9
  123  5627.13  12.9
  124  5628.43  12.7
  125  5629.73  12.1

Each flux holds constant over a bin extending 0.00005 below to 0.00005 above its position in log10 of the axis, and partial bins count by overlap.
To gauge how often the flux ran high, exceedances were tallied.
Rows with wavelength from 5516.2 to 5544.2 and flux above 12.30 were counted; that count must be 14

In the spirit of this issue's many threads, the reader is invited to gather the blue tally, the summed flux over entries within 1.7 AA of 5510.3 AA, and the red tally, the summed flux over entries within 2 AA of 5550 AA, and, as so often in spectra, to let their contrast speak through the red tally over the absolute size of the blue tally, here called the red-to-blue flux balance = 1.02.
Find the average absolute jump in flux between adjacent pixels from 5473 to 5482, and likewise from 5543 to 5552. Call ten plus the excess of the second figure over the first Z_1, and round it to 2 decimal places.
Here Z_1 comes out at 10.10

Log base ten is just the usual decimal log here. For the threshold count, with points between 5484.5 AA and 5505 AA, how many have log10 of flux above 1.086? 14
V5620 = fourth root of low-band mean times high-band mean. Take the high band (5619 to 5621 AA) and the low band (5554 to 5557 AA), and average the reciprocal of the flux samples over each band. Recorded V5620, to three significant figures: 0.282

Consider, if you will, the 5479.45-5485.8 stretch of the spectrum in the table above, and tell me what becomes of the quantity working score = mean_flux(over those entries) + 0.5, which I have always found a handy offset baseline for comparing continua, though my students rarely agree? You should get 13.0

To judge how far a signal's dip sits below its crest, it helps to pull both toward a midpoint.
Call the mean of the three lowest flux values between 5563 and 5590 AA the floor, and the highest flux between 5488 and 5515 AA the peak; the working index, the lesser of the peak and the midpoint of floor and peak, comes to 12.1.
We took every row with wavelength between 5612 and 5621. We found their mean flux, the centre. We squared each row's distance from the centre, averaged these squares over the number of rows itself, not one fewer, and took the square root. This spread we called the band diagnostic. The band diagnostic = 0.29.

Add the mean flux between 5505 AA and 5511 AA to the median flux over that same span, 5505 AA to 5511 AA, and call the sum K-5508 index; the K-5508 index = 24.4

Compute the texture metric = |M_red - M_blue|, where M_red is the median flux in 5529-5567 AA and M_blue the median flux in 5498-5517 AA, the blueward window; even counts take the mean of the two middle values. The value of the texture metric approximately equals 0.30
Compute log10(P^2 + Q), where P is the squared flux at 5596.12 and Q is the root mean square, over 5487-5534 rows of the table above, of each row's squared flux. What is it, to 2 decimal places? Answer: 4.25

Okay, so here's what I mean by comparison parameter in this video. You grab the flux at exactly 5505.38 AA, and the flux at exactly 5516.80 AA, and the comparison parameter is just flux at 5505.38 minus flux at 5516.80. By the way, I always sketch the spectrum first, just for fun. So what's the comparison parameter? -1.0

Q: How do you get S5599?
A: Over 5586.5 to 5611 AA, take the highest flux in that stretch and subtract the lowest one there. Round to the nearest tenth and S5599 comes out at 1.8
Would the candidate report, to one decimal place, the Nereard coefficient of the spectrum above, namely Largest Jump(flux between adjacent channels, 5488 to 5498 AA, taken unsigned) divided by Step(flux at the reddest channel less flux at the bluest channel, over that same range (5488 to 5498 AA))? -2.0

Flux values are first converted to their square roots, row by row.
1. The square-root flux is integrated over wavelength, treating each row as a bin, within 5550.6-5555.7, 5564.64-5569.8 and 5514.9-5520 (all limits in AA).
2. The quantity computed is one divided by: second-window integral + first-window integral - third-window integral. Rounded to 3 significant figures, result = 0.0586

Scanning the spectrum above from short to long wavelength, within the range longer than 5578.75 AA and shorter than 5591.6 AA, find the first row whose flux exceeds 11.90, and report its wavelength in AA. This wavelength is 5583.25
